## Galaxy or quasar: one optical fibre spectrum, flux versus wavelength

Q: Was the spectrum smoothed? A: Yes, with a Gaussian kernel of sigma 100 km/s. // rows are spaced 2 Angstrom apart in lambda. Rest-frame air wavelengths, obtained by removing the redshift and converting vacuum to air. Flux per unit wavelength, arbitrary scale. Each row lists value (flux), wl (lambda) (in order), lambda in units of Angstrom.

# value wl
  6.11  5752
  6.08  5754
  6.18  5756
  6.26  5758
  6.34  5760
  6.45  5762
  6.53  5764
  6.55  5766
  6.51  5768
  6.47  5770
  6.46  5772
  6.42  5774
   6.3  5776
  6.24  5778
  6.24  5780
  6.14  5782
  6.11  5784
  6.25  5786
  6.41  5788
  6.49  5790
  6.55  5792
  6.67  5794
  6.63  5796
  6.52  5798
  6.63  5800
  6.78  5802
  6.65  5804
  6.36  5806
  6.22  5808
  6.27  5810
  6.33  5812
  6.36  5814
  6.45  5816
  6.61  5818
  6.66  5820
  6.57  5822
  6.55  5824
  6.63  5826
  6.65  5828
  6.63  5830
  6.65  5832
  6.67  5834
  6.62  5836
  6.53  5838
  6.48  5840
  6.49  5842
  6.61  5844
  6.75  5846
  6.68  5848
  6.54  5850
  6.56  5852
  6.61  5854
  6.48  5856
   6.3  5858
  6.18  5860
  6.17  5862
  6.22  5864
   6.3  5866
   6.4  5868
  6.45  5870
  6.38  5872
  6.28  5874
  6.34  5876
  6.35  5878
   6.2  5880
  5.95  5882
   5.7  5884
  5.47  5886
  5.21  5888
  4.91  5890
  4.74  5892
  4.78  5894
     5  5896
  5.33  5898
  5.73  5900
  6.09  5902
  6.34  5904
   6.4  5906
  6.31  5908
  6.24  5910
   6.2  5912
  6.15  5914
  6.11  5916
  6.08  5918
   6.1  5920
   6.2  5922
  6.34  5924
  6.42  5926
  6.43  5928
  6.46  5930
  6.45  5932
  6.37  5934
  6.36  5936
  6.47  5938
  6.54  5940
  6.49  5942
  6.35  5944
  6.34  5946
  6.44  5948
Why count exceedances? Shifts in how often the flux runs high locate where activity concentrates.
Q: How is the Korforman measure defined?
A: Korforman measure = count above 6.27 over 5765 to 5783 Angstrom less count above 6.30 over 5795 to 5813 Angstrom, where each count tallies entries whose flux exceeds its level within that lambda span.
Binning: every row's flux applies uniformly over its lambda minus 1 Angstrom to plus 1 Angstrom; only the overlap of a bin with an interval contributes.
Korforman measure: -1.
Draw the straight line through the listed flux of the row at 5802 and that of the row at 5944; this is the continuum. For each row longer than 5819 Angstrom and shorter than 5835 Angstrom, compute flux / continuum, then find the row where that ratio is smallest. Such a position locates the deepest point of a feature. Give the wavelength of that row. 5824 Angstrom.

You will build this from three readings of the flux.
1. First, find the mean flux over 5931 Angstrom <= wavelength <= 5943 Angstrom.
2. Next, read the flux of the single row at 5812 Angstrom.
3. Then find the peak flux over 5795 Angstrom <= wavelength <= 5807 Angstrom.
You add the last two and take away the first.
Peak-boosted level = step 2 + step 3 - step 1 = 6.66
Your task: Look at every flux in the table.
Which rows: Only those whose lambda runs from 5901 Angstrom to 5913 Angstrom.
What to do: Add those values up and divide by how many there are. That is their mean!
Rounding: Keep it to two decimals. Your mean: 6.26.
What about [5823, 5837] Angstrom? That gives 6.63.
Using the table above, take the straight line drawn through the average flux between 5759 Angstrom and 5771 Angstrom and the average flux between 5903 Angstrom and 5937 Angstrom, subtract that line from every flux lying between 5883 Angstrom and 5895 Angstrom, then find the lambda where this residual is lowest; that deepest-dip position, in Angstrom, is 5892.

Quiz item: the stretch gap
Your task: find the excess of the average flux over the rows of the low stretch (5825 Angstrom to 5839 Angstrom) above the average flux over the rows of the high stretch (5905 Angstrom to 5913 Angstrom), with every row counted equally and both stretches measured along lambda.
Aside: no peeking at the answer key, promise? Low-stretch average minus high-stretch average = 0.34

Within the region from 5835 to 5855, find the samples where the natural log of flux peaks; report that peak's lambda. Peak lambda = 5846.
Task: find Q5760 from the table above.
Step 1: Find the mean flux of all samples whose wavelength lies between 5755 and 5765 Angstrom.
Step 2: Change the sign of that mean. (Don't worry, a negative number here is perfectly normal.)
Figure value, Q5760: -6.35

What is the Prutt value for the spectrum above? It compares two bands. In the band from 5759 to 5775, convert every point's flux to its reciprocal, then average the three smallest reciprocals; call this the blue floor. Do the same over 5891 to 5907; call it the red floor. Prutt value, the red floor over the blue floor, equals 1.04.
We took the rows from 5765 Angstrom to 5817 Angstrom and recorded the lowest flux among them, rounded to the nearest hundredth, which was 6.11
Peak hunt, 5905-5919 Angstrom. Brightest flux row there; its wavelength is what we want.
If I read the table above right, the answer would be 5906 Angstrom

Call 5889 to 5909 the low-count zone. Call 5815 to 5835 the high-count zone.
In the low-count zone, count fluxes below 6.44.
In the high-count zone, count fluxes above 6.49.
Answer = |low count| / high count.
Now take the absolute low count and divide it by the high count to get 1.11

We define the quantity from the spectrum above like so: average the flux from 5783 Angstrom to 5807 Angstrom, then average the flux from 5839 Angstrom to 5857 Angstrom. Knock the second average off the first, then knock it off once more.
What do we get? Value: -6.7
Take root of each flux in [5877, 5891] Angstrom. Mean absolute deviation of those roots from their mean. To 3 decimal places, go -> 0.088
